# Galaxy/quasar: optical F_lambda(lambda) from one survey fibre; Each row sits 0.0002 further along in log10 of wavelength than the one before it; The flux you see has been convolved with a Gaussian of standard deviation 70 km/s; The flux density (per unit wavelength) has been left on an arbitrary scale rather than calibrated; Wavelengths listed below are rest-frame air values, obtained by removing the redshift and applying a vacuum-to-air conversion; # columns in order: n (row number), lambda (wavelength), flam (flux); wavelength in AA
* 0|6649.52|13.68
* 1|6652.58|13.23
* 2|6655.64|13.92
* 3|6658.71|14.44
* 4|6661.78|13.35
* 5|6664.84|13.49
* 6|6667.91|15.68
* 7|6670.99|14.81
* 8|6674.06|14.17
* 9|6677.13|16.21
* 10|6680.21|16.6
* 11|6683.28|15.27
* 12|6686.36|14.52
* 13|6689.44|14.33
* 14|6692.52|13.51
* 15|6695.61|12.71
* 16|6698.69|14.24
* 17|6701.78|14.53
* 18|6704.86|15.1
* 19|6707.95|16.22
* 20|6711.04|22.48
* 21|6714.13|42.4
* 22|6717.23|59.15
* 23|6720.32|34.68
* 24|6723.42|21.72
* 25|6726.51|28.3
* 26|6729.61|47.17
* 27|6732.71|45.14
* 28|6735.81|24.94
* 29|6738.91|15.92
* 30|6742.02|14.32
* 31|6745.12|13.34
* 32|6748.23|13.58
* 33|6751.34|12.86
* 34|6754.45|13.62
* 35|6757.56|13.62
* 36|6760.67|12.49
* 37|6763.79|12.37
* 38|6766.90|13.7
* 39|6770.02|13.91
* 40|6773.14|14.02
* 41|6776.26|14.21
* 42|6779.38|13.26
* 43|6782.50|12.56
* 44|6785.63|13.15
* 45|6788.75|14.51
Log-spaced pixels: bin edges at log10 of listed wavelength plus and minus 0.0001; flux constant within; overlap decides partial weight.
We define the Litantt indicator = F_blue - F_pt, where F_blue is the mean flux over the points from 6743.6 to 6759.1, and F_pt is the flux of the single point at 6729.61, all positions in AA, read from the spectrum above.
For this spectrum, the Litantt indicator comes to -33.8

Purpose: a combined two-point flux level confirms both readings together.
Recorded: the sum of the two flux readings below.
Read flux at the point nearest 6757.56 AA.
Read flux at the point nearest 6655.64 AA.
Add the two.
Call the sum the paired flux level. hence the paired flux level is 28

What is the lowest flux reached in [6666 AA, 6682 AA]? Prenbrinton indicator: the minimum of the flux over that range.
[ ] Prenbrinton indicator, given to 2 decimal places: 14.17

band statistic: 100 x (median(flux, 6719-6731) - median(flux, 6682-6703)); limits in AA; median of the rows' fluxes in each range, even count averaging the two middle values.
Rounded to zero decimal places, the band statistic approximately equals 1716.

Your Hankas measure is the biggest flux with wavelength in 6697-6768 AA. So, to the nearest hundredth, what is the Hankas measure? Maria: 59.15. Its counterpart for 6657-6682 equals 16.60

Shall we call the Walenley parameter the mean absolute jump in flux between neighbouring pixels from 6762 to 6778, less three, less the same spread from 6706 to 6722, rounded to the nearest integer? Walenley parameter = -19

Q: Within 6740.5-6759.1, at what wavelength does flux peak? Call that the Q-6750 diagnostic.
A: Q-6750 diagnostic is 6742.02 AA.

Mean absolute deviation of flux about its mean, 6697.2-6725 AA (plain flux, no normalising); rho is 12.5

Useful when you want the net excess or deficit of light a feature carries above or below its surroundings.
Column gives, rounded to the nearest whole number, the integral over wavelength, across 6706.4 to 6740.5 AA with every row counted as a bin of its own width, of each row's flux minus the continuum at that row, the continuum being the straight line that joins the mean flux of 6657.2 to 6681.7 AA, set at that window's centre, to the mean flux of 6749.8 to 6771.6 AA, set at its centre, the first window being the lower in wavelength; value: 636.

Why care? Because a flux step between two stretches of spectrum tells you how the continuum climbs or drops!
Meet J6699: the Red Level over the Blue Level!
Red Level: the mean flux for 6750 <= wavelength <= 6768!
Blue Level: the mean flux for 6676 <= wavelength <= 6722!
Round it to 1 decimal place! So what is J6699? 0.6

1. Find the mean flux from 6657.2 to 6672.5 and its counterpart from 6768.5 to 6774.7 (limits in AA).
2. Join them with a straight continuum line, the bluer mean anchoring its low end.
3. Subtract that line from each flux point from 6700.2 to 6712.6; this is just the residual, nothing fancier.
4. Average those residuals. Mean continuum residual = 2.9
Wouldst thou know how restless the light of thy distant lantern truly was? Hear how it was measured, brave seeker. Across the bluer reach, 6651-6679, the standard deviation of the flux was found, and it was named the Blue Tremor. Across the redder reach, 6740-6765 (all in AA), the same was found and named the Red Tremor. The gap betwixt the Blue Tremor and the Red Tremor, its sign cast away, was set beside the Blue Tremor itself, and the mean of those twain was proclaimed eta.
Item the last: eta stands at 0.7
